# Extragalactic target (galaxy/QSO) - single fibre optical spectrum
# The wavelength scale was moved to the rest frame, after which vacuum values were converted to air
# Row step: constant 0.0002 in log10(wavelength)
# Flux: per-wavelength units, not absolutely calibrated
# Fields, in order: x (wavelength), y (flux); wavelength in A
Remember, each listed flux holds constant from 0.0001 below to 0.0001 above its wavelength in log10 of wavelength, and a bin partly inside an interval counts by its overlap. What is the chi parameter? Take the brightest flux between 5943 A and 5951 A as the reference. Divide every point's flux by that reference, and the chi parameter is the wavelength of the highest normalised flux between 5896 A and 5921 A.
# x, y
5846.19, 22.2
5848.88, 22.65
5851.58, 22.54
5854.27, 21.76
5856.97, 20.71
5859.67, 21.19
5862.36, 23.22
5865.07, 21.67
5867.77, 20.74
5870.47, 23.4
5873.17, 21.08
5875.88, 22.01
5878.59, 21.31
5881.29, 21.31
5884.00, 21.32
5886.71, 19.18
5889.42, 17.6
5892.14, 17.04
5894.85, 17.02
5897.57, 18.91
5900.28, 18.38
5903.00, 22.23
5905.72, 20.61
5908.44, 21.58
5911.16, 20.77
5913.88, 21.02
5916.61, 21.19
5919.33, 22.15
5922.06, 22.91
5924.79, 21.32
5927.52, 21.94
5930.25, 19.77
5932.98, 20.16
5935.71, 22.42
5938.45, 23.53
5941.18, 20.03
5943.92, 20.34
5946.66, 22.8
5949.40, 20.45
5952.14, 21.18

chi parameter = 5903.00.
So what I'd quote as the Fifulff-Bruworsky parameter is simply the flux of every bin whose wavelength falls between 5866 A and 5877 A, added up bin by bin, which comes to 87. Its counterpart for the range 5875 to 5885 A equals 86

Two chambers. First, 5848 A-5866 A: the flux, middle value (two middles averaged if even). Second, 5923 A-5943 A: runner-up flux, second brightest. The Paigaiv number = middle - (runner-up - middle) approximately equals 21.1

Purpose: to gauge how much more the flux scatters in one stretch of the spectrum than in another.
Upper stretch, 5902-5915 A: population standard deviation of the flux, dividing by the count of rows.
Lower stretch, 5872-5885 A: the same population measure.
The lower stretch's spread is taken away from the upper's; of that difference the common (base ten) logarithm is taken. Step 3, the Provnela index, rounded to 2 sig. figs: -0.56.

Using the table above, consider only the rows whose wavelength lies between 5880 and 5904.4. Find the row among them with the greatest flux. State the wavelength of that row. 5903.00 A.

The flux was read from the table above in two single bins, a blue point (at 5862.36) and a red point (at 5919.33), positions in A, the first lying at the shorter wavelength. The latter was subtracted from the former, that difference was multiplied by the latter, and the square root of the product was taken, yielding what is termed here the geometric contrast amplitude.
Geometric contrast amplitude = 4.9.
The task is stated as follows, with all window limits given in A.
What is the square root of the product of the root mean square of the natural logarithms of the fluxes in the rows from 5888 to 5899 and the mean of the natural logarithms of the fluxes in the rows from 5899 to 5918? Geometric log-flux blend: 2.951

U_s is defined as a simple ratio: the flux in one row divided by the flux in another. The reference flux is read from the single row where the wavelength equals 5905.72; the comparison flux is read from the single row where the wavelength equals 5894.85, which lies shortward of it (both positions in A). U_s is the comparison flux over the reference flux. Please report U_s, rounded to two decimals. 0.83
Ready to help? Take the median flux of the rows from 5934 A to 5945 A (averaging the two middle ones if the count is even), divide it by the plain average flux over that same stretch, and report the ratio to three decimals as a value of 0.991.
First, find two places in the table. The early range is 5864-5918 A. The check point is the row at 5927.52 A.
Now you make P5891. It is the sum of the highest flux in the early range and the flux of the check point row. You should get 45.3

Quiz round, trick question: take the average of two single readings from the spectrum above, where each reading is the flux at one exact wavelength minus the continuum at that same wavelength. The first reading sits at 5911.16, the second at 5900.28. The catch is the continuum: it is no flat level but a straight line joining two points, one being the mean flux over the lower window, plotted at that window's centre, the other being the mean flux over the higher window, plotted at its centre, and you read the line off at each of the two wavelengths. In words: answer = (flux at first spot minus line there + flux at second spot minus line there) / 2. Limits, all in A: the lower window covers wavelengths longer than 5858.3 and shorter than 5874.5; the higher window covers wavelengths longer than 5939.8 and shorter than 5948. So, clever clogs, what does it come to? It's -1.9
